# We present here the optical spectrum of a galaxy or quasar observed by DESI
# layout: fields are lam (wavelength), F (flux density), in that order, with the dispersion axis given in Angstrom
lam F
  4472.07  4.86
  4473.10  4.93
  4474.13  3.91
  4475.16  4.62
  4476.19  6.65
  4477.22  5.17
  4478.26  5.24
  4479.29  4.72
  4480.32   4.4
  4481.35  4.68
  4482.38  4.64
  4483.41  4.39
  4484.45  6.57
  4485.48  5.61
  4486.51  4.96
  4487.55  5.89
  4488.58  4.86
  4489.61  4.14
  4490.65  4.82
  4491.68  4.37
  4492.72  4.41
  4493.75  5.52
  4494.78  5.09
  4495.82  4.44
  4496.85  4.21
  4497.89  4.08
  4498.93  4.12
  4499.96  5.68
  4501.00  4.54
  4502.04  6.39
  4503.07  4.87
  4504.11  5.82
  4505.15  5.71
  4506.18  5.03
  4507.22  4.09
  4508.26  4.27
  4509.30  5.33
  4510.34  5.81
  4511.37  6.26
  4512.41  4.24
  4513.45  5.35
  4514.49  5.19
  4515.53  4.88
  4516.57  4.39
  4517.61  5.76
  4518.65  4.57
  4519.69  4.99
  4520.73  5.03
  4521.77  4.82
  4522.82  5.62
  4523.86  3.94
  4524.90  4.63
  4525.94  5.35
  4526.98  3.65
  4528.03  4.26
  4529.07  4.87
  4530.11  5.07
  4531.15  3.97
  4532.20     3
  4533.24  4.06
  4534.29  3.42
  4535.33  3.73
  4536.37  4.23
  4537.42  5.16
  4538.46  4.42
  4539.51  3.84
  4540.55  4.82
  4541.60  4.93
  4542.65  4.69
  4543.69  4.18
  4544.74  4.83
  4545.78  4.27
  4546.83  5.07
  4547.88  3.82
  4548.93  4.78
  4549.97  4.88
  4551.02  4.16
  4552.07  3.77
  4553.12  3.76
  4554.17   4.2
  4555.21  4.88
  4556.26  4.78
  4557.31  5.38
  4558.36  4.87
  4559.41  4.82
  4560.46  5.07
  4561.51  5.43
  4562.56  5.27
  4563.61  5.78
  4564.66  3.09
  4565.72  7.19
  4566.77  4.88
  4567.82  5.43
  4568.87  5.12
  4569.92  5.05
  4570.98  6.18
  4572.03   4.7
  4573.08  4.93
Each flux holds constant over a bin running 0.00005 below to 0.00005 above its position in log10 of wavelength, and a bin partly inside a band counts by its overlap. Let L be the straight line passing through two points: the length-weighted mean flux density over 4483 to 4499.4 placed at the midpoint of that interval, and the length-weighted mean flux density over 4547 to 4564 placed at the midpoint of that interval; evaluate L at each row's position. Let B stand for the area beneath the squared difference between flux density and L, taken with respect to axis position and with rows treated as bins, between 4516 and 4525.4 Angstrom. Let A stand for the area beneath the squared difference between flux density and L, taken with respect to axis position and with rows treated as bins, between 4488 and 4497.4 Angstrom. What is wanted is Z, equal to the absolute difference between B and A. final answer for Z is 1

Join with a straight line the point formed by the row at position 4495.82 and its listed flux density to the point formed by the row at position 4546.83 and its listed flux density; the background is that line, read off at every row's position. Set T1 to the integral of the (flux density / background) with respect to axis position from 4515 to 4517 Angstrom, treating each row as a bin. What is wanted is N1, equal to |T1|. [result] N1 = 2.0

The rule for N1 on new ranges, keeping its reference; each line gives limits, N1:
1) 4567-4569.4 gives 2.4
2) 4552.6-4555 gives 1.9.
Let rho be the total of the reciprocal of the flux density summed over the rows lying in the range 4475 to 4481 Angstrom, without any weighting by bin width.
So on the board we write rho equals 1.2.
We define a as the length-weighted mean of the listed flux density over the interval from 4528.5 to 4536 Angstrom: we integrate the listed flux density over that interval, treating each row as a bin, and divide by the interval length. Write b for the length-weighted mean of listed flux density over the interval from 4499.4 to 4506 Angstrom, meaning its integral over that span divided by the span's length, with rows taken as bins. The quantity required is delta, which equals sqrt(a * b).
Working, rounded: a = 4.0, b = 5.5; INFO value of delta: 4.70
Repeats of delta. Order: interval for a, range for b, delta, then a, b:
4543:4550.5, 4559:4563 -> 4.85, 4.6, 5.2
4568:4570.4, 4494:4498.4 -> 4.82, 5.1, 4.5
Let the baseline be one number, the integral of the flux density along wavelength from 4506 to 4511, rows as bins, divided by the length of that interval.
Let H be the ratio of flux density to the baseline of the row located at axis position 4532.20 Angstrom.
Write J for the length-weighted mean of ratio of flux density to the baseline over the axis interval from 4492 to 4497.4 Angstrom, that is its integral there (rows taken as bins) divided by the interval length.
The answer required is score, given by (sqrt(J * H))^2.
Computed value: 0.58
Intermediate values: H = 0.61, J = 0.96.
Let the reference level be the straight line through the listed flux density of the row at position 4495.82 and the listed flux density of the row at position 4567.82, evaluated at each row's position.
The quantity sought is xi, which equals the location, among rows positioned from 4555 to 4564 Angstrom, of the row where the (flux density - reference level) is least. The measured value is 4559.41 Angstrom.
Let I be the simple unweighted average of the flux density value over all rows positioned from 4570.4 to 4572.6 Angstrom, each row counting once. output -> 5.4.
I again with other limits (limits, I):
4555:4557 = 4.8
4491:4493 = 4.4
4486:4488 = 5.4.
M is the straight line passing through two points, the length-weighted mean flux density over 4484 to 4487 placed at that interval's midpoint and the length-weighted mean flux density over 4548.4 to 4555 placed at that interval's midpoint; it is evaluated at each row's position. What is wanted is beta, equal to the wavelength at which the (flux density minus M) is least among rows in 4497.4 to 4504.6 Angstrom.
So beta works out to 4497.89 Angstrom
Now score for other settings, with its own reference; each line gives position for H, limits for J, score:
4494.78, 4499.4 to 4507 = 1.12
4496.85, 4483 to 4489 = 0.93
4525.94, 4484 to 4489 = 1.22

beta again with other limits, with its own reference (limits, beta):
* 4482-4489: 4483.41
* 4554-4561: 4554.17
